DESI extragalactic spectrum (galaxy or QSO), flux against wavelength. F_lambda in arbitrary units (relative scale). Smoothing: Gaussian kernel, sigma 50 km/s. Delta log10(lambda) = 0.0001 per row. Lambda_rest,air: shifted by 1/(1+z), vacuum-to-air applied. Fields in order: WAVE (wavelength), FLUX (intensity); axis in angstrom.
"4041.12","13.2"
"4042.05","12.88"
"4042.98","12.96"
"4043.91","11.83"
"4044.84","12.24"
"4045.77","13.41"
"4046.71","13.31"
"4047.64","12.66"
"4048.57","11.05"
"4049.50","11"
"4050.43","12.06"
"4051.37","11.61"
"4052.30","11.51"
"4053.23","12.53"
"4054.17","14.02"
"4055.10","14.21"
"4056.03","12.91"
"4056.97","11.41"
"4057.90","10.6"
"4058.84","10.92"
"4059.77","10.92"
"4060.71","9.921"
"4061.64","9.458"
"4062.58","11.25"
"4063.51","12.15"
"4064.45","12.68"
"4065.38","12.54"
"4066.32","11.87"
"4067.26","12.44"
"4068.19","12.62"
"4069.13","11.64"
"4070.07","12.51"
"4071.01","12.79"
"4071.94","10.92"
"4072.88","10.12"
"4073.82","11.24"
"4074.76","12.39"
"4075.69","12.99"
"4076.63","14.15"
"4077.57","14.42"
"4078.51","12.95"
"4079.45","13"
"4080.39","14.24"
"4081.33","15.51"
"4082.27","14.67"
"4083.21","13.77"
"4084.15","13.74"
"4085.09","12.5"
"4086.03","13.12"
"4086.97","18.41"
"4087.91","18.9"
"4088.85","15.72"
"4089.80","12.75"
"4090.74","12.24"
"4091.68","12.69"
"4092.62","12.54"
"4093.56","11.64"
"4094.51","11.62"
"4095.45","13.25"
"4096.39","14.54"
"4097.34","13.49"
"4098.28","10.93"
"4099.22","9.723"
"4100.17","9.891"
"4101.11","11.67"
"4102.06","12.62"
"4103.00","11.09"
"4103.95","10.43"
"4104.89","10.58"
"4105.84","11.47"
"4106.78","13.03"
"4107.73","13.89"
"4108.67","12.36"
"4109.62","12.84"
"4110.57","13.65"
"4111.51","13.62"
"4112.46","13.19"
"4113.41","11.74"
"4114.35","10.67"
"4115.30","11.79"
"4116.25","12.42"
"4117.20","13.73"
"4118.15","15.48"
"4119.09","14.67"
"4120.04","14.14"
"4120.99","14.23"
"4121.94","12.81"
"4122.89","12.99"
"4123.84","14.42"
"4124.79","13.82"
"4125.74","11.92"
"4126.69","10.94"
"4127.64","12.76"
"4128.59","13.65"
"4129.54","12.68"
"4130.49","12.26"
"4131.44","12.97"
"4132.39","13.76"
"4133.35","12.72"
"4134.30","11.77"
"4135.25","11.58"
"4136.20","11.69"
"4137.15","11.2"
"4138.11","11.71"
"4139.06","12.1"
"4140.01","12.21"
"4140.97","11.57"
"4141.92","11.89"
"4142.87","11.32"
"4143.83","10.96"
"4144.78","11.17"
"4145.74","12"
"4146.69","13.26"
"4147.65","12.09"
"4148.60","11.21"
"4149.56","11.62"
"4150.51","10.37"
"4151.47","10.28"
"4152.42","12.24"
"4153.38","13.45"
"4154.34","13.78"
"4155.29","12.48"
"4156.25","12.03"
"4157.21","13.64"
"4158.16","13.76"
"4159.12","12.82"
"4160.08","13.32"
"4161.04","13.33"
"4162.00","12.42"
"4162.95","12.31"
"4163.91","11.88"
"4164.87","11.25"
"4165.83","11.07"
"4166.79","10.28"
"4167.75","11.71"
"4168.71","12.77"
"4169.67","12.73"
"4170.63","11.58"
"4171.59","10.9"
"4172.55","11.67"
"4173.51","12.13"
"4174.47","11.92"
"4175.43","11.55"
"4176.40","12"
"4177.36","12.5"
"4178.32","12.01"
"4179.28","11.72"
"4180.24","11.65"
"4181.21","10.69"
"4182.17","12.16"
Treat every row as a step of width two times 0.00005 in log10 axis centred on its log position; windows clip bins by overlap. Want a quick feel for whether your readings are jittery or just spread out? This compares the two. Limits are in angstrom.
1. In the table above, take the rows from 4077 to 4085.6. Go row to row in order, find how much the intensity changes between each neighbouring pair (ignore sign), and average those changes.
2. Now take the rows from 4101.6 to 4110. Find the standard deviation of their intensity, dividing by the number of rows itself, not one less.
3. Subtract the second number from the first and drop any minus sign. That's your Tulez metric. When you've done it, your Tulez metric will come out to 0.25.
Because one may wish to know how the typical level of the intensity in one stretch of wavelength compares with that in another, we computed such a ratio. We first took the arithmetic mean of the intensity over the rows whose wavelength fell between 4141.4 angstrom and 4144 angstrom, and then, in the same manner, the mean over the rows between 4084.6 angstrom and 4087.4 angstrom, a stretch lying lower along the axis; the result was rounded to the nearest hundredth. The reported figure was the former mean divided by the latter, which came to 0.78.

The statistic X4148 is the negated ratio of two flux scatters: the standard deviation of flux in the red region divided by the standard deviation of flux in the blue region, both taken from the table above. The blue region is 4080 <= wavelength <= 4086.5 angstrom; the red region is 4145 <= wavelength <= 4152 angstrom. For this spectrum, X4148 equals -1.05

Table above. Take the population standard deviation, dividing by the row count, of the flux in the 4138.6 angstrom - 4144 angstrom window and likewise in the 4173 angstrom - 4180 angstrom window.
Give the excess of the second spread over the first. -0.2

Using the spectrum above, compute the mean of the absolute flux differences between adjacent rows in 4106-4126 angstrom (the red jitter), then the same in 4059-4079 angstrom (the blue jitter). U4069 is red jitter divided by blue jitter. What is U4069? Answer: 1.10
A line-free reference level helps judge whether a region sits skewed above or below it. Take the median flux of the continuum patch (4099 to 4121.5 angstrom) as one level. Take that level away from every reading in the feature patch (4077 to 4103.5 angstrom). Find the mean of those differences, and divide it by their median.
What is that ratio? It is 1.65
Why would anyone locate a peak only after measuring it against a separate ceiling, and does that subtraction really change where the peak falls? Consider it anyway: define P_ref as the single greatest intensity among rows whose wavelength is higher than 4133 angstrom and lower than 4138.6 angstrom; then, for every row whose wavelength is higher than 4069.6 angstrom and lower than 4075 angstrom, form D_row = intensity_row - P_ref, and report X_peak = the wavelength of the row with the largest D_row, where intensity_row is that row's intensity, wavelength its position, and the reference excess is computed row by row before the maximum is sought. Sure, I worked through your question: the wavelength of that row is 4071.01 angstrom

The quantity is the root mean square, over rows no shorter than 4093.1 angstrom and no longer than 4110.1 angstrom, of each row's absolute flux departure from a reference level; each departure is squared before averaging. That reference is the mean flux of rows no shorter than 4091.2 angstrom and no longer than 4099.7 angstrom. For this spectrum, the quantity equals 1.39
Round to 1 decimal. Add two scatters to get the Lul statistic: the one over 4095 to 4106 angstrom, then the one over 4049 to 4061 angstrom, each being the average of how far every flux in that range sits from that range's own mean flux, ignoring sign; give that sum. 2.3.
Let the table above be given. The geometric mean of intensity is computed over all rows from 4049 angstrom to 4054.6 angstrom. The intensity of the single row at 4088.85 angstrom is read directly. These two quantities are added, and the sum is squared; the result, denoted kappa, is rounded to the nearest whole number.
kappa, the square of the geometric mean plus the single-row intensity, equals 773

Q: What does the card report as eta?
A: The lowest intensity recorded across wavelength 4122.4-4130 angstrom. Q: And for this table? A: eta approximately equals 10.94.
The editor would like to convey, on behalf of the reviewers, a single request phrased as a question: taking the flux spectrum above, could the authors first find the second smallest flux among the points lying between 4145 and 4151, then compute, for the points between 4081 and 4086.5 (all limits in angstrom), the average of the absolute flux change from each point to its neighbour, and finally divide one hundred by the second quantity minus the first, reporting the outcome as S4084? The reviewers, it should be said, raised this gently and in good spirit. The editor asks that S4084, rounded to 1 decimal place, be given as -9.5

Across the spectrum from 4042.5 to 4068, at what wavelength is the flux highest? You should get 4055.10 angstrom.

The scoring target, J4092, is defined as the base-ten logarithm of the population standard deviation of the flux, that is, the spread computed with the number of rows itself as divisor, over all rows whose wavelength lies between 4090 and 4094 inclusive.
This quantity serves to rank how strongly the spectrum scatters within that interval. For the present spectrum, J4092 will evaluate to -0.40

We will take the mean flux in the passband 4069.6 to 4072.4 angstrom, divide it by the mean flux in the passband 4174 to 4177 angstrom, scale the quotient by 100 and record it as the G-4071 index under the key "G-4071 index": 102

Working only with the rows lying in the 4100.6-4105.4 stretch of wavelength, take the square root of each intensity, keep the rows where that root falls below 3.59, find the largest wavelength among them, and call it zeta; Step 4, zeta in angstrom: 4104.89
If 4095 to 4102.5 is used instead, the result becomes 4102.06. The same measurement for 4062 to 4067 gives 4066.32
